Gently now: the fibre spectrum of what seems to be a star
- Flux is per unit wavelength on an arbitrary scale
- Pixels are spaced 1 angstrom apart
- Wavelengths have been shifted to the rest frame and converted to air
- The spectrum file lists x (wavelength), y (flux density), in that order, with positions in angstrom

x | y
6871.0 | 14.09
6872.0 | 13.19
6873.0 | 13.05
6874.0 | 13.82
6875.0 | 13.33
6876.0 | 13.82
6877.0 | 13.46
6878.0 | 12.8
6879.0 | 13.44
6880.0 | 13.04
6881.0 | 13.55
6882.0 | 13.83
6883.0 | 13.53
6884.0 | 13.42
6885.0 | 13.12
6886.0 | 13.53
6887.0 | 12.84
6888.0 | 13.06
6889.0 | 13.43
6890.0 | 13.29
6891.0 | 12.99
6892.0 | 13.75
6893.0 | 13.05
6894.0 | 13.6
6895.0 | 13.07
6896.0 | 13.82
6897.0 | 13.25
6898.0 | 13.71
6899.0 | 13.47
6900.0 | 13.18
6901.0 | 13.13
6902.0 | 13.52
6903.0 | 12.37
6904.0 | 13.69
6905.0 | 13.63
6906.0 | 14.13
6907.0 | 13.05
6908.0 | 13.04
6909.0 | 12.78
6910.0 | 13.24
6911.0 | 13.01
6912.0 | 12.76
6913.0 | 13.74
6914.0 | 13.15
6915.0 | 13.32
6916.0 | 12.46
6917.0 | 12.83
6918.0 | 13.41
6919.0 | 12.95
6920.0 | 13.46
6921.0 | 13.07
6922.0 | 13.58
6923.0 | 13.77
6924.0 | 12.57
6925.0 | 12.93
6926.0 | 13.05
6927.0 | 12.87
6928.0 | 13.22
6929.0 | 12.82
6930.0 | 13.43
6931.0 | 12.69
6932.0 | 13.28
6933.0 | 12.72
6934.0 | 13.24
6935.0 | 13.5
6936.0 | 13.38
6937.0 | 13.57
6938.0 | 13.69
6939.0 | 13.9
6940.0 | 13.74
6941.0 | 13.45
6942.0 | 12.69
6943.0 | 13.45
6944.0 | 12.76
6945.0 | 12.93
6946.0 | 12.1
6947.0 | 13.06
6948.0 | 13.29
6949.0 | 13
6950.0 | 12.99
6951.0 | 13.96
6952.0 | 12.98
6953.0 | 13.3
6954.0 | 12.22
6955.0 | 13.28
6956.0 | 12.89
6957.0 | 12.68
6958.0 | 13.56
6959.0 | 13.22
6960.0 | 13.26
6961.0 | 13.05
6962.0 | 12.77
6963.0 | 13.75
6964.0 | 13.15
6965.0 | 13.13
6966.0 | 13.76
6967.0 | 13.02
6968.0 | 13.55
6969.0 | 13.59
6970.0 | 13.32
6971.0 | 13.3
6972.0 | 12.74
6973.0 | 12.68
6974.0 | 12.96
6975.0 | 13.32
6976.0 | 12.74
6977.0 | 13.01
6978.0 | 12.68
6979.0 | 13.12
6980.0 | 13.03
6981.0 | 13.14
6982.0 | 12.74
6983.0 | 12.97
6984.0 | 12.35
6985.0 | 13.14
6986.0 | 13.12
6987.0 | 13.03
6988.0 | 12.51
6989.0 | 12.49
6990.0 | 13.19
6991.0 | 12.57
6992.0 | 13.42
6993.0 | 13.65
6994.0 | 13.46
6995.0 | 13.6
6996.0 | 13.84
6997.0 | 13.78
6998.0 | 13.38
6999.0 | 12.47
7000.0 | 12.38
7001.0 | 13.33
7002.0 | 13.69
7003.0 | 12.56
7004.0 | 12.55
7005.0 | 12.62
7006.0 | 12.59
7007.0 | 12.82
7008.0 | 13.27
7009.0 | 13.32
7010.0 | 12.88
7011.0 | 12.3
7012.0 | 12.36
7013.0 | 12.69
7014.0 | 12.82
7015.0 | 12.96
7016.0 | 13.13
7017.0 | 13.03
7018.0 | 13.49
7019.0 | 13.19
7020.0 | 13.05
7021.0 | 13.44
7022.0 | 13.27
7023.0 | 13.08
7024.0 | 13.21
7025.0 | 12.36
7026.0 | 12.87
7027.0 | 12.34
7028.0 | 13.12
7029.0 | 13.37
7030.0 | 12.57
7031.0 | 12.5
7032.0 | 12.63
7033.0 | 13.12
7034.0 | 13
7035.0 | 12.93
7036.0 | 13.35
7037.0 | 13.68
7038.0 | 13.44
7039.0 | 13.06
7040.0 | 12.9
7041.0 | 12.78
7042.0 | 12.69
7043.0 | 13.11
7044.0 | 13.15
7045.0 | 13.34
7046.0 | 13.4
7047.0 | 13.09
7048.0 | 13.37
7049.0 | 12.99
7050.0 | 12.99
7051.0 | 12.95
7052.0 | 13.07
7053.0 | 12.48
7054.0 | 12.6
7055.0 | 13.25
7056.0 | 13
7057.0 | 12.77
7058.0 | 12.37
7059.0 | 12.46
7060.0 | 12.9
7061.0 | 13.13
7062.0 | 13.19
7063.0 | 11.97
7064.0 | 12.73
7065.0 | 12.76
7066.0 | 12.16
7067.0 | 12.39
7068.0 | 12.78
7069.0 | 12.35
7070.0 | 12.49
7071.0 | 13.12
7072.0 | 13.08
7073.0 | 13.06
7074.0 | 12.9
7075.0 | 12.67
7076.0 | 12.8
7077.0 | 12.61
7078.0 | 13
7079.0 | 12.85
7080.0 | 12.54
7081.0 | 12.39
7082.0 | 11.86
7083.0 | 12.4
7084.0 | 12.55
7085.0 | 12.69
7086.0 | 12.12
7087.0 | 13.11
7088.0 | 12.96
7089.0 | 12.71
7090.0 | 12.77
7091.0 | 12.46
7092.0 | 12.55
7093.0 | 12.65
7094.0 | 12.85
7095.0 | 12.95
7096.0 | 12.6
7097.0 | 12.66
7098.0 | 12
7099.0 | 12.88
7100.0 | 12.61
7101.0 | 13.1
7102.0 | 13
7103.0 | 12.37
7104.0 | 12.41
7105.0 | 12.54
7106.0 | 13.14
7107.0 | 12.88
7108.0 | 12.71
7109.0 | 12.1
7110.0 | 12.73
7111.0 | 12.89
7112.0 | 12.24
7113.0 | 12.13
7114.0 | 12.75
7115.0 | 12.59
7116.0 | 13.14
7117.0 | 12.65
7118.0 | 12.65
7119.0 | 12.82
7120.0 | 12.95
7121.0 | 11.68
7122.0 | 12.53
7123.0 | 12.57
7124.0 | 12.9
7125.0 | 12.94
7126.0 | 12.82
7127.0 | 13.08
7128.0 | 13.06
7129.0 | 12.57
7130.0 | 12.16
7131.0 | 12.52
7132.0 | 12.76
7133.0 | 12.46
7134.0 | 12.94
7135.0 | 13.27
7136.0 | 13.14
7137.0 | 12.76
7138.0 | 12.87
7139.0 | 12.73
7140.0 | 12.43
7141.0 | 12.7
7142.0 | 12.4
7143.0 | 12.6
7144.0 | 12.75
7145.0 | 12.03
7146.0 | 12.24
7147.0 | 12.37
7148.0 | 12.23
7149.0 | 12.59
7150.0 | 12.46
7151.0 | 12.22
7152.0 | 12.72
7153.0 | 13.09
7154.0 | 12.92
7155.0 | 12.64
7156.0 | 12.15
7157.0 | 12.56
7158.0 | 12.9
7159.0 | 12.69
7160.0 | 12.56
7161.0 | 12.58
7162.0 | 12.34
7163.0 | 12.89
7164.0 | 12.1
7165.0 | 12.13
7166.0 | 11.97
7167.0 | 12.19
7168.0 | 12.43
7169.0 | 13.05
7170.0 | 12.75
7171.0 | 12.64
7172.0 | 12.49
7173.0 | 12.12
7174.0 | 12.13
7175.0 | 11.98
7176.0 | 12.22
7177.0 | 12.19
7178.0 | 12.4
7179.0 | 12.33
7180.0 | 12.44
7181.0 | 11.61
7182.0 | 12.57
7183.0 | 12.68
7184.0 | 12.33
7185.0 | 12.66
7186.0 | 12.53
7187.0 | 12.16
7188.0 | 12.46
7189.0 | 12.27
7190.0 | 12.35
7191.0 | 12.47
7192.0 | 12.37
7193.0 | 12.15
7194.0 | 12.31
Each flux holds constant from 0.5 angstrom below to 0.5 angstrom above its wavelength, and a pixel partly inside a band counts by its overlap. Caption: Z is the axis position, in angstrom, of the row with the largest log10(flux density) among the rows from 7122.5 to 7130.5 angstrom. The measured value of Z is 7127.0 angstrom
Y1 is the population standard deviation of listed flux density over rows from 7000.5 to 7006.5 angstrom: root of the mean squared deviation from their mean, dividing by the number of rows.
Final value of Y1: 0.45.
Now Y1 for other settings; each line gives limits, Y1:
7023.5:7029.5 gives 0.40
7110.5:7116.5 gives 0.35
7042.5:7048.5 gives 0.13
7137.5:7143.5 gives 0.17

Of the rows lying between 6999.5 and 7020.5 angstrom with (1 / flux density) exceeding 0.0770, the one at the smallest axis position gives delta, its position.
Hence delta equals 7000.0 angstrom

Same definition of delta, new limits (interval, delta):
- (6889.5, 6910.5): 6903.0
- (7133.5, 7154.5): 7134.0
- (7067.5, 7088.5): 7068.0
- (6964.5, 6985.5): 6972.0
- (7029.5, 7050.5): 7030.0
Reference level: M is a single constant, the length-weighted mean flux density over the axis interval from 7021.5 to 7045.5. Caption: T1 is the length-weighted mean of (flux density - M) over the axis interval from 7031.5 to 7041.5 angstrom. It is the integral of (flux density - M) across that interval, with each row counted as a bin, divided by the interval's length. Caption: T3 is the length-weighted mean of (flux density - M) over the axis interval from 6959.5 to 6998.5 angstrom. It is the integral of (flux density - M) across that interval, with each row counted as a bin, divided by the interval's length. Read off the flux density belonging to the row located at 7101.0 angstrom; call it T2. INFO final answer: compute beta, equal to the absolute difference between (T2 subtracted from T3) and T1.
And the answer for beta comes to 13.1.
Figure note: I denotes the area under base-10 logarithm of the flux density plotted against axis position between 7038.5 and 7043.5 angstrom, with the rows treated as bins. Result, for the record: 5.55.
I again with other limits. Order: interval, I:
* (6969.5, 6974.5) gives 5.57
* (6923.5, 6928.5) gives 5.56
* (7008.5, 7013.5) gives 5.52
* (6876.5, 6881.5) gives 5.61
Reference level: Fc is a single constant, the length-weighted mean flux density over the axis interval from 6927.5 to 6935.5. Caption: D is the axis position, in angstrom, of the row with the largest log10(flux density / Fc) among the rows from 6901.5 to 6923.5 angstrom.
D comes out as 6906.0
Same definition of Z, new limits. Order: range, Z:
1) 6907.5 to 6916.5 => 6913.0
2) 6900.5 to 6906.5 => 6906.0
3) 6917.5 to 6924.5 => 6923.0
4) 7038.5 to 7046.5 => 7046.0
